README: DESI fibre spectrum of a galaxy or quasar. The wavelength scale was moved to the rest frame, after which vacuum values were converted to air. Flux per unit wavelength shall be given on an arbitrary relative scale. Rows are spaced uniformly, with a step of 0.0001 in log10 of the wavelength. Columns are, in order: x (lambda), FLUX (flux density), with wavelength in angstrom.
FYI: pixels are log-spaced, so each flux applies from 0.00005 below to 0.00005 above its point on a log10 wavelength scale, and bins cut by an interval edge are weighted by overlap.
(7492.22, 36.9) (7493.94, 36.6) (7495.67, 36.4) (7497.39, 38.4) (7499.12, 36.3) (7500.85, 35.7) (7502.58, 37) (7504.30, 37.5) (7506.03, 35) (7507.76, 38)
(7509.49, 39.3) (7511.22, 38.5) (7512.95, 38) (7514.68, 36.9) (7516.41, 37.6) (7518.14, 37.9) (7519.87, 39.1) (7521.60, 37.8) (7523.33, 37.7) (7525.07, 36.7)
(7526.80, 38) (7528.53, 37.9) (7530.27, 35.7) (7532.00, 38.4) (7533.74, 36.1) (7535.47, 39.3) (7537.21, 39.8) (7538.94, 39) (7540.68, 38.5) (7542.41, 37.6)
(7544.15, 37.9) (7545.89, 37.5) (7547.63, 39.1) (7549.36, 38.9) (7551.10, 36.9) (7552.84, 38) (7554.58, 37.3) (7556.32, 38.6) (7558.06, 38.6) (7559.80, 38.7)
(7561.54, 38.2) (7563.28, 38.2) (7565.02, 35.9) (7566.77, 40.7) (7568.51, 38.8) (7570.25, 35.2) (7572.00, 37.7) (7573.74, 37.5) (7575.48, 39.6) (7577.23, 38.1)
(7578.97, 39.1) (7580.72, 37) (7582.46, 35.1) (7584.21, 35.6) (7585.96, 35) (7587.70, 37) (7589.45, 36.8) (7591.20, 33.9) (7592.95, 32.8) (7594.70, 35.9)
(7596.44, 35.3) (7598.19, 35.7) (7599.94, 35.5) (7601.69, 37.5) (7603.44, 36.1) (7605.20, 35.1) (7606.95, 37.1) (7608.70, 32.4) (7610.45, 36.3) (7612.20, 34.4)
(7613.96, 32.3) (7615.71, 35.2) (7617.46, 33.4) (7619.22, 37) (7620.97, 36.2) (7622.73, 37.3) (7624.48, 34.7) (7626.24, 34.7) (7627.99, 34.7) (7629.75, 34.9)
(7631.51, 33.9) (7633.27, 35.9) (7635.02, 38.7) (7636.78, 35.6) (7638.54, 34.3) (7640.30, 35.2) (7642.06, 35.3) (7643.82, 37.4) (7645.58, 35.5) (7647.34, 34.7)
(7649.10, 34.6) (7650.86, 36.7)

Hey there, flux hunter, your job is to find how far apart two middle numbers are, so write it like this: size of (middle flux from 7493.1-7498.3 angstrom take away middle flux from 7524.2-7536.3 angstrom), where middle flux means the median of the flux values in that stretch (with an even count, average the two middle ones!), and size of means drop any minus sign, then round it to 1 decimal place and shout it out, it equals 1.3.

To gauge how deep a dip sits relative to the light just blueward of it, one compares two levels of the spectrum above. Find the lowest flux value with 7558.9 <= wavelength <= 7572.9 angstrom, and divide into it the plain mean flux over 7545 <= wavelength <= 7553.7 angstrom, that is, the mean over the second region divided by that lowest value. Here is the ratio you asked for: 1.08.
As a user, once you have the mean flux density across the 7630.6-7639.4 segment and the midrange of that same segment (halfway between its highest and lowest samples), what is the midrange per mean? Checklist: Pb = 1.02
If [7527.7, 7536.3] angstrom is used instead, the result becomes 1.00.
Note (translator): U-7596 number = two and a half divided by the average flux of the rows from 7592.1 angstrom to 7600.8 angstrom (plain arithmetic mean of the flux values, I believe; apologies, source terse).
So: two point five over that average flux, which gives 0.0713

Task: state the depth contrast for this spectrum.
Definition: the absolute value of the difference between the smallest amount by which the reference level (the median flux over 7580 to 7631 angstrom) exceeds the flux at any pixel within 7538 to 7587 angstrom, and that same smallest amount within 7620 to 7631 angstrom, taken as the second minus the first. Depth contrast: 3.4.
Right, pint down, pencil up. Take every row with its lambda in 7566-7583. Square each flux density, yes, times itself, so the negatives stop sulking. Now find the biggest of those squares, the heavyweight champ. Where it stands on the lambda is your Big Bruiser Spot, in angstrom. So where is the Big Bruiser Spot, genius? 7566.77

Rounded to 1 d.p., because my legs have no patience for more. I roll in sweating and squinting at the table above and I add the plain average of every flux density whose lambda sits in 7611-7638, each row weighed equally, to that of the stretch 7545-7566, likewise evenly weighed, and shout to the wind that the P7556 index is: 73.3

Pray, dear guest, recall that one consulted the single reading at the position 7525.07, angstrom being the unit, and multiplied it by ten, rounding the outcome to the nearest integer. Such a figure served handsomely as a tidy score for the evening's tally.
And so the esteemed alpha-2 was 367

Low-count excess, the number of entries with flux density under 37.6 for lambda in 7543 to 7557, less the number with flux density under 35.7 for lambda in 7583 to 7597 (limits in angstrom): -2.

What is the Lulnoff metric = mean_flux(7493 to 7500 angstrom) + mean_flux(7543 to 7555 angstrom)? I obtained 74.9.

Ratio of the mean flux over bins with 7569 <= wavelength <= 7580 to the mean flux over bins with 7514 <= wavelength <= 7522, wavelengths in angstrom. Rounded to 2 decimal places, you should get 1.00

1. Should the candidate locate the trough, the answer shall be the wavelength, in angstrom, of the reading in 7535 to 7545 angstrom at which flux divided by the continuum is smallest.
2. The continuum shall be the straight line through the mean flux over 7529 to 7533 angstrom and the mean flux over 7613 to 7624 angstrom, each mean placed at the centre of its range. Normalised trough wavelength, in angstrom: 7542.41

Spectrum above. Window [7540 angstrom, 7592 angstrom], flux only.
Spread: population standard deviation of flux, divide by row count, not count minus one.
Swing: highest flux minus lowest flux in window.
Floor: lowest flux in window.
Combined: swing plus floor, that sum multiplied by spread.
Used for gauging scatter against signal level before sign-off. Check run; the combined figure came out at 61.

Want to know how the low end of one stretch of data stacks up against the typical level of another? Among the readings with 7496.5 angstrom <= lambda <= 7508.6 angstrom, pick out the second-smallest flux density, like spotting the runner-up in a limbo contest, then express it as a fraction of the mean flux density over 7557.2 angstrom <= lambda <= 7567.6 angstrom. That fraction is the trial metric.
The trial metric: 0.93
